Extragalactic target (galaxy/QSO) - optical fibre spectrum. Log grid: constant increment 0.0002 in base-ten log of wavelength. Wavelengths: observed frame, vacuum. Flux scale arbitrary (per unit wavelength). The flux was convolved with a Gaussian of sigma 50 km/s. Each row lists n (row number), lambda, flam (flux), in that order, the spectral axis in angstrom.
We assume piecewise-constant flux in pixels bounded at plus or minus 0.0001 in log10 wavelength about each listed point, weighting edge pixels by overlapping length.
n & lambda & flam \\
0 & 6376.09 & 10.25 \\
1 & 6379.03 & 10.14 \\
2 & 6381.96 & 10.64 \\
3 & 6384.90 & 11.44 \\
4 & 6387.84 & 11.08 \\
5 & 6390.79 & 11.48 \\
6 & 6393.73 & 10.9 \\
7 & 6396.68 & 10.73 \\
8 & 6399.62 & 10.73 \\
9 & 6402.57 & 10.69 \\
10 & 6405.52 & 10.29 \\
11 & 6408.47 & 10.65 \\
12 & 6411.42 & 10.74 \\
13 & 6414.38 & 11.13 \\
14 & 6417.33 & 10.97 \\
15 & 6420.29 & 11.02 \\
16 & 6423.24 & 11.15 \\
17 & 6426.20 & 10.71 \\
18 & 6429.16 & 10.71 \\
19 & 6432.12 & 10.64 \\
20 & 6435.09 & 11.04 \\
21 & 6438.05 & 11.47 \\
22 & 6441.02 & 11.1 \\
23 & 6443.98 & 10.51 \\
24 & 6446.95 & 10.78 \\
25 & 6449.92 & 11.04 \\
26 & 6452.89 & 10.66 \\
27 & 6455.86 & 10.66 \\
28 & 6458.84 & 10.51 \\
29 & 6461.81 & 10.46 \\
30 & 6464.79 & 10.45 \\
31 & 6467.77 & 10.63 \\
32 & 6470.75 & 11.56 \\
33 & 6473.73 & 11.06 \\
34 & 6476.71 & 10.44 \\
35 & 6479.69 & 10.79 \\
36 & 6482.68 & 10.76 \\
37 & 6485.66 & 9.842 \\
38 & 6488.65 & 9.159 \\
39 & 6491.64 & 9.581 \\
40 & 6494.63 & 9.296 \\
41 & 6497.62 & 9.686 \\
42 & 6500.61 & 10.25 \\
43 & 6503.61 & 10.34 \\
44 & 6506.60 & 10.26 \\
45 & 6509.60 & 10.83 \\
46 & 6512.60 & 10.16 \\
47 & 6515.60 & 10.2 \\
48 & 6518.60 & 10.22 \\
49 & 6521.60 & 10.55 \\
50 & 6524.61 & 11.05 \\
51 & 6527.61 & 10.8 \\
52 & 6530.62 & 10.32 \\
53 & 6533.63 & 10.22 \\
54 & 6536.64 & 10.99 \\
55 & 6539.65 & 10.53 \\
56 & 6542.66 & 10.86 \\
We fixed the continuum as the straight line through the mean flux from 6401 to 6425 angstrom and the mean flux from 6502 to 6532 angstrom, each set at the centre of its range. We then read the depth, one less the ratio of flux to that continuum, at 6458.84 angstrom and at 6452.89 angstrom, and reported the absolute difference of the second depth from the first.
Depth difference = 0.01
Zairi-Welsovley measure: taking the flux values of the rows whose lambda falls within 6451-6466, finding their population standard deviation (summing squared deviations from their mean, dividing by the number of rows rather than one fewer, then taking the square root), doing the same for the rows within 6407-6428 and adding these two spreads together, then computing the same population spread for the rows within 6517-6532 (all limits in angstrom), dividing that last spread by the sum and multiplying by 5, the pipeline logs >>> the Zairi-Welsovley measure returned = 5.3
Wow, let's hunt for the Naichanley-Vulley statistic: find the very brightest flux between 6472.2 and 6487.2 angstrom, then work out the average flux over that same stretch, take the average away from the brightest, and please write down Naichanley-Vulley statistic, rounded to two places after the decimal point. 0.48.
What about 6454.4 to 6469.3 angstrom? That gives 0.12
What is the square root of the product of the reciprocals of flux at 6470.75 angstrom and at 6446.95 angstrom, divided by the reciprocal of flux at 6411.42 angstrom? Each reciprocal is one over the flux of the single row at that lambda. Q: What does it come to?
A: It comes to 0.96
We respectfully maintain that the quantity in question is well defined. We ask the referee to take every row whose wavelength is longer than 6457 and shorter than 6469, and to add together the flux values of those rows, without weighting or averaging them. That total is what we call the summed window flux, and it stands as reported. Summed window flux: 42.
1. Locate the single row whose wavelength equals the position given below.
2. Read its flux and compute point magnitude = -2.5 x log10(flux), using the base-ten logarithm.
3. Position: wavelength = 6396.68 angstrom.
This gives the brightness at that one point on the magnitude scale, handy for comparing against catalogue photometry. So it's -2.58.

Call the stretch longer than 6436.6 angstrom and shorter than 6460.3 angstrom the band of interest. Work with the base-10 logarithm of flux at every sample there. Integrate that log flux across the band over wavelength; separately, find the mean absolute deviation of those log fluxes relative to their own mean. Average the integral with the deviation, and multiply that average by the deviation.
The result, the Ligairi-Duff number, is 0.13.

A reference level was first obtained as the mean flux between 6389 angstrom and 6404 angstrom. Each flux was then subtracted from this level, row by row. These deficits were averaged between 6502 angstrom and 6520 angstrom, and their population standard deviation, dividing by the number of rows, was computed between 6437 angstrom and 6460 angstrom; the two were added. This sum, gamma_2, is 0.89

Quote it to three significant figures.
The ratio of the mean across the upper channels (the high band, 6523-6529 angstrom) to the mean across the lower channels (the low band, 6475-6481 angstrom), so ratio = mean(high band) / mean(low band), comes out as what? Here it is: 1.03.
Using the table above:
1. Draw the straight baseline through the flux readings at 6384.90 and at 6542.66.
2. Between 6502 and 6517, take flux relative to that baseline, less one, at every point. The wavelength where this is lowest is 6512.60 angstrom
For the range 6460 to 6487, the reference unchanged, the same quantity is 6485.66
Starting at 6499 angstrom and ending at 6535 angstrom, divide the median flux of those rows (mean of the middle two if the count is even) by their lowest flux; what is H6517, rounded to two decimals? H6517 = 1.01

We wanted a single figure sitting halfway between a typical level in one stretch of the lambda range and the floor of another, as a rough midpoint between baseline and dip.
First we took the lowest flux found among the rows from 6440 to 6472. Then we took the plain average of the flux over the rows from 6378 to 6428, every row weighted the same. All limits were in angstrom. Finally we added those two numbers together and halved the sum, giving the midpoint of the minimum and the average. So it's 10.7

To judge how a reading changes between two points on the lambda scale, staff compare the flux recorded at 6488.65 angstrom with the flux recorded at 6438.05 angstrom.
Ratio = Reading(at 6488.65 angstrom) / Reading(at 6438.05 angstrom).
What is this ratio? 0.80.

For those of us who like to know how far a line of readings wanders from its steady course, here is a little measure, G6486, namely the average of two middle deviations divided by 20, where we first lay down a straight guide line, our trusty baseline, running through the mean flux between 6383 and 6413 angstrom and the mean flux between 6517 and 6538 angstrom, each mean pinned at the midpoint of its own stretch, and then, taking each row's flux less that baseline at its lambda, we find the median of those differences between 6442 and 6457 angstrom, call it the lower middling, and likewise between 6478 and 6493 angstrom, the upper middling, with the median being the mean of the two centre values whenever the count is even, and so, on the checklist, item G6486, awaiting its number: -0.023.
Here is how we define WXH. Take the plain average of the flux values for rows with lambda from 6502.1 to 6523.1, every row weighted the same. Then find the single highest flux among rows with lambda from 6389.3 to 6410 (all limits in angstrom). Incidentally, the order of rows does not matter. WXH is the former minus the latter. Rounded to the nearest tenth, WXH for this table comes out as -1.1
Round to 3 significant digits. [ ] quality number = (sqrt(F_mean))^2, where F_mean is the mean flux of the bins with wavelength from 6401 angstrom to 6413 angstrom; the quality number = 10.6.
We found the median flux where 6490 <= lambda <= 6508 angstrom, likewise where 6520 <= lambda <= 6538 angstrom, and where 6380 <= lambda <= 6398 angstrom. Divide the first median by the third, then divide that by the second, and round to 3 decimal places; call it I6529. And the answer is 0.085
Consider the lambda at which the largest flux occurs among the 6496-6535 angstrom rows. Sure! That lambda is 6524.61 angstrom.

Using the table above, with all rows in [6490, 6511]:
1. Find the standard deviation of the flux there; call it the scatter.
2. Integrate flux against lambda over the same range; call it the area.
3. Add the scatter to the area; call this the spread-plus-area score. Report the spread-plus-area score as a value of 211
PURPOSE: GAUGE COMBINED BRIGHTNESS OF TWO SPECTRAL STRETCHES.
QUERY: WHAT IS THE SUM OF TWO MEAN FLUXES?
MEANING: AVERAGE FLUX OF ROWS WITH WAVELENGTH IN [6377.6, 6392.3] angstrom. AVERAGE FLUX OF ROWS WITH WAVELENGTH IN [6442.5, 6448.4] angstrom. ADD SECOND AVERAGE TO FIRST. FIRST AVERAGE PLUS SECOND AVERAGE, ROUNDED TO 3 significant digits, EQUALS 21.6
